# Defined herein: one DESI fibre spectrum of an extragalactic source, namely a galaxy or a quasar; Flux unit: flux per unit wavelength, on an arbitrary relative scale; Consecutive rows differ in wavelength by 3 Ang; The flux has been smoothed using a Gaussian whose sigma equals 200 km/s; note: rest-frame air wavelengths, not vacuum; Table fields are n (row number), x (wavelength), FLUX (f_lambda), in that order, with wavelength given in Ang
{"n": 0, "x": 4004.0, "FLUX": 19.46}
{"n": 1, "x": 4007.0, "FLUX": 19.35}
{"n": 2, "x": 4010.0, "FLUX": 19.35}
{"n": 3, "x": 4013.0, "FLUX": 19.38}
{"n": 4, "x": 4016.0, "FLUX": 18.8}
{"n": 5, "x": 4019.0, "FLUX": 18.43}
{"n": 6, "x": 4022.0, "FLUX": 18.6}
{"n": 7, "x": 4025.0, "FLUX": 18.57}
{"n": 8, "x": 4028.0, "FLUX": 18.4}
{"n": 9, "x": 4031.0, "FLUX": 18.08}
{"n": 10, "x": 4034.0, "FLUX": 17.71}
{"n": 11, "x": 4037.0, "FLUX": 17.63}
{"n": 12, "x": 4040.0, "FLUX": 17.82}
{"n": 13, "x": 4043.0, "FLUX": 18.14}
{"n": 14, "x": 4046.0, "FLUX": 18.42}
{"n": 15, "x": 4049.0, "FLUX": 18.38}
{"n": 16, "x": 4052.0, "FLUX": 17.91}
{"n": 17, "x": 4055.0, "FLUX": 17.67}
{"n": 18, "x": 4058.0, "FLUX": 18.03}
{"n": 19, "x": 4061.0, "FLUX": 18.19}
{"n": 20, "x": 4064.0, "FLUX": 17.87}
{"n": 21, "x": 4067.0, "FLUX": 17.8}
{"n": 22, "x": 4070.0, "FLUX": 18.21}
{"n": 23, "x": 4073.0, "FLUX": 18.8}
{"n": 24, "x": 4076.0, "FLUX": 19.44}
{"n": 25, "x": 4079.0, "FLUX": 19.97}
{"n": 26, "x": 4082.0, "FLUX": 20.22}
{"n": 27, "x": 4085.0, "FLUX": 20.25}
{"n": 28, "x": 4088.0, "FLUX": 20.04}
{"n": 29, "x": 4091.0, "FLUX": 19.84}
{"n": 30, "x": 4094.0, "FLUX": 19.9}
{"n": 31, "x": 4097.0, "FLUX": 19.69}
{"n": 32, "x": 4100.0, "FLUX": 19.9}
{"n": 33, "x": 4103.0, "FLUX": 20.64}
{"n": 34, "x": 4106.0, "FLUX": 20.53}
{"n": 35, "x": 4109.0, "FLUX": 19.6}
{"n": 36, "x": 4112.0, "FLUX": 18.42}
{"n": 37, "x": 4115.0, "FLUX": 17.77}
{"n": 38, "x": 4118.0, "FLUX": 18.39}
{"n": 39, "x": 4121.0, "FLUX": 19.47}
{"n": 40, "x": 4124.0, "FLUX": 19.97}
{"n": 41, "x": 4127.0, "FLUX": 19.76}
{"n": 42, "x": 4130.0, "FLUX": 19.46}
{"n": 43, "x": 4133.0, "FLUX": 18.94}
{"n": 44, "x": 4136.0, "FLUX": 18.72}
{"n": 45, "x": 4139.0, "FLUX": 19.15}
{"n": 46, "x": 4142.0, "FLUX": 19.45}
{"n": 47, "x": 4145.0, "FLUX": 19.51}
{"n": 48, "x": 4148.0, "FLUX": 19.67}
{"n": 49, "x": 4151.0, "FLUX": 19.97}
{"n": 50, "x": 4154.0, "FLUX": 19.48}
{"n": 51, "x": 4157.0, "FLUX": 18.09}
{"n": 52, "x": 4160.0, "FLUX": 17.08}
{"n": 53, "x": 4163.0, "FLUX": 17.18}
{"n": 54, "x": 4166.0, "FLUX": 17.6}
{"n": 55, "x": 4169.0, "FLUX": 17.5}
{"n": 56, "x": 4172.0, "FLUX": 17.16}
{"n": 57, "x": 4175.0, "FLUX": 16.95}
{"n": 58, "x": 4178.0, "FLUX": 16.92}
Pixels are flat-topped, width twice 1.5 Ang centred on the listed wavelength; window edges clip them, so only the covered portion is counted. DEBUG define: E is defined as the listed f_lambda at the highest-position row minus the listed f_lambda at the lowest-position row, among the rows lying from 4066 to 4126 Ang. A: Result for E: 2.2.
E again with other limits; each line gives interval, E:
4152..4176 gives -2.5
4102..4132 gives -1.2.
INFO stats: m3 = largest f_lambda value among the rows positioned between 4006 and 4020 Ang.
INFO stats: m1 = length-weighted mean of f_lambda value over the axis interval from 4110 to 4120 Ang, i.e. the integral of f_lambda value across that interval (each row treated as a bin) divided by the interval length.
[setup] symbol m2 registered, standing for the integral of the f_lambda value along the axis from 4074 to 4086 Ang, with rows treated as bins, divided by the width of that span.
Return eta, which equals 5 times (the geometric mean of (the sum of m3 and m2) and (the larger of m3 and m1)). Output 138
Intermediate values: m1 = 18.3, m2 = 19.9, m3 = 19.38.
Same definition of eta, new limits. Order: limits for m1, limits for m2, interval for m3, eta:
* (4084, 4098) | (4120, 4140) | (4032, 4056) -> 137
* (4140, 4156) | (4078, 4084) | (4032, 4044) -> 137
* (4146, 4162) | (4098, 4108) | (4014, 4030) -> 136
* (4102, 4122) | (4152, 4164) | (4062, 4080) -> 138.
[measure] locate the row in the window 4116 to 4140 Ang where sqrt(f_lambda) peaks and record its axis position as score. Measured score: 4124.0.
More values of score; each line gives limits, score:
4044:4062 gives 4046.0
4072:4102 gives 4085.0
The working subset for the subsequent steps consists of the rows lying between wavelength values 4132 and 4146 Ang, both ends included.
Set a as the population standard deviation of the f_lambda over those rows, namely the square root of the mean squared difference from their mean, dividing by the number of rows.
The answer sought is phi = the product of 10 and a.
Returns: 3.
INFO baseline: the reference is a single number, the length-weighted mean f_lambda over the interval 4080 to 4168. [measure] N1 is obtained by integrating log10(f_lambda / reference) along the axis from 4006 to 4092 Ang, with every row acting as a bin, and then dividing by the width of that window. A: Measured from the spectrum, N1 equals -0.014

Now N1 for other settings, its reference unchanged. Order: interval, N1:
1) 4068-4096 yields 0.007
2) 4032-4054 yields -0.030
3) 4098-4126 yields 0.003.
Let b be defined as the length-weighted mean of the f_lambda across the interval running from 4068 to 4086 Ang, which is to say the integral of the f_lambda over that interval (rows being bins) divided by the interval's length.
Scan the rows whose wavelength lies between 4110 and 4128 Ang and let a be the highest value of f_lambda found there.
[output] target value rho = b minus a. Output -0.6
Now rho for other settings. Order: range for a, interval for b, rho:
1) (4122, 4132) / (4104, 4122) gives -0.9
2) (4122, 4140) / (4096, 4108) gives 0.2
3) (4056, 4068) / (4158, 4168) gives -0.9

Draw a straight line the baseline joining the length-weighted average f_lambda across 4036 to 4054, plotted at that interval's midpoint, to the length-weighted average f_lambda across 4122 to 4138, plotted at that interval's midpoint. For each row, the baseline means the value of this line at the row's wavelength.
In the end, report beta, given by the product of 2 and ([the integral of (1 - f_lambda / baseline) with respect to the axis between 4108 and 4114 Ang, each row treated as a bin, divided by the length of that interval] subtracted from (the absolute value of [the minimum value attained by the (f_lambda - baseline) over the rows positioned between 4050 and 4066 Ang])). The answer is 1.05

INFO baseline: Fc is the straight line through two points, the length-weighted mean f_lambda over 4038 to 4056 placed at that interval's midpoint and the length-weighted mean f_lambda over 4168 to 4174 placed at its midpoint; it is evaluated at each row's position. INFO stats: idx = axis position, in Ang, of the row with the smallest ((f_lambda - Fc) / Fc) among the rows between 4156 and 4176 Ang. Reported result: 4175.0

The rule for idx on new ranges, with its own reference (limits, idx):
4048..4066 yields 4055.0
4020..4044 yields 4037.0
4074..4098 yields 4076.0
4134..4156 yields 4136.0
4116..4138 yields 4118.0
